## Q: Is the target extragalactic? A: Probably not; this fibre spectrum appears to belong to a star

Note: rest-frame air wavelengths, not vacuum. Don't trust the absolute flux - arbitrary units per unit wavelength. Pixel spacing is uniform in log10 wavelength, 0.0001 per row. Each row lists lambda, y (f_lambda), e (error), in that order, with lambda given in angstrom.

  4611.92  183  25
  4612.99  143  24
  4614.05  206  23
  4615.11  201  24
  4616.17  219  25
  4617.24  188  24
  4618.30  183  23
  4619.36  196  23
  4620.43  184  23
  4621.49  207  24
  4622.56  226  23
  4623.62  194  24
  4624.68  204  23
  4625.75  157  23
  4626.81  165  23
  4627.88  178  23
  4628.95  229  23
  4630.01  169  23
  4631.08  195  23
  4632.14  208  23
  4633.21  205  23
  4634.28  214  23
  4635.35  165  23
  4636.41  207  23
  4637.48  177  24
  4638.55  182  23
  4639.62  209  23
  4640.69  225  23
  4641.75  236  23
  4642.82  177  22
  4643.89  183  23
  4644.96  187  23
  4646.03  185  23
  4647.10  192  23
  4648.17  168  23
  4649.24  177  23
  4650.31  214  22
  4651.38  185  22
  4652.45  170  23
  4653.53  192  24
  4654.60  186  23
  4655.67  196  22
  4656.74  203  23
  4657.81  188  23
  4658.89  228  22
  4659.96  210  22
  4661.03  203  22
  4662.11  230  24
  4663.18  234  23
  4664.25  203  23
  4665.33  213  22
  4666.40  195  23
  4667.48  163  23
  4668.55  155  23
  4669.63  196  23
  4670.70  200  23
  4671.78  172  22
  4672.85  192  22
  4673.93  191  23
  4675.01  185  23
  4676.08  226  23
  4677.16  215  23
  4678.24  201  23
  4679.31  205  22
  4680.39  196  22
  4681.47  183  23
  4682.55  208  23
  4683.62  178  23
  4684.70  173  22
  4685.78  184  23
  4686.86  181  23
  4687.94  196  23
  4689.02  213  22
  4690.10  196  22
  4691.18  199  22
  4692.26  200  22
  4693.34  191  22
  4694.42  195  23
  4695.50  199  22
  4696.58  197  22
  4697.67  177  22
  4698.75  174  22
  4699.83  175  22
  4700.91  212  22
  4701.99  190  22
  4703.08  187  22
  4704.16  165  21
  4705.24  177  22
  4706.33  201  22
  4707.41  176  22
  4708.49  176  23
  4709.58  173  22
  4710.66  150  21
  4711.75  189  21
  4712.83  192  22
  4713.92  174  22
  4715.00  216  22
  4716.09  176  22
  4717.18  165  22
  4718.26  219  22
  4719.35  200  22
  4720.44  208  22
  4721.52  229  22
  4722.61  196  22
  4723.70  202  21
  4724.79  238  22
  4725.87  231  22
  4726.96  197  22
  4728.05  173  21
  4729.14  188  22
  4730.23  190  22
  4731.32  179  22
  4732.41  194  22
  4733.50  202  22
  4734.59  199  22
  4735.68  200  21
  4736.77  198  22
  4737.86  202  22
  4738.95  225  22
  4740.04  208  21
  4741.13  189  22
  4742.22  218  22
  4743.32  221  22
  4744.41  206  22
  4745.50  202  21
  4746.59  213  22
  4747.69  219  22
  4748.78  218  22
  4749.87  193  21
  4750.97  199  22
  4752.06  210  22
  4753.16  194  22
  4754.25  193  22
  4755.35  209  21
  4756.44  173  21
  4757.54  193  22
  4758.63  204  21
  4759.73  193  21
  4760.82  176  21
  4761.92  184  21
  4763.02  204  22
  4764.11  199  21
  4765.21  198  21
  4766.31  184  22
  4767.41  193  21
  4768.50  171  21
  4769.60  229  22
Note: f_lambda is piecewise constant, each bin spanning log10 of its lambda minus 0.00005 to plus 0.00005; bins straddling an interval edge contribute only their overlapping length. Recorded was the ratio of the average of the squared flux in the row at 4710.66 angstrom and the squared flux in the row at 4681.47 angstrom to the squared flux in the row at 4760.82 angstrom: 0.90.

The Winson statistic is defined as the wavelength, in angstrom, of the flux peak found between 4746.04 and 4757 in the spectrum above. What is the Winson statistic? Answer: 4747.69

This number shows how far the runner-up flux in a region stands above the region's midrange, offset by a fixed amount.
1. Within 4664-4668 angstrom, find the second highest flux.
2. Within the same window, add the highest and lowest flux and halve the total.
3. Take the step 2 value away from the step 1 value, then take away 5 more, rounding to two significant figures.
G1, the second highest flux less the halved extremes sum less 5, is 10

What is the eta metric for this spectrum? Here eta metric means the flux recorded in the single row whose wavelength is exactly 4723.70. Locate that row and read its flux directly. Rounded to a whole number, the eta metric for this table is 202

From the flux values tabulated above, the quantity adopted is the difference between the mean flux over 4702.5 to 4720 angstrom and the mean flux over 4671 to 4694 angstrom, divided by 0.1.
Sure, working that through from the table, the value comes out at -110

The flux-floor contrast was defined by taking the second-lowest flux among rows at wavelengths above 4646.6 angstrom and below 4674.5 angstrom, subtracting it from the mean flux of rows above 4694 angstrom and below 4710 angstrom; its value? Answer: 21.9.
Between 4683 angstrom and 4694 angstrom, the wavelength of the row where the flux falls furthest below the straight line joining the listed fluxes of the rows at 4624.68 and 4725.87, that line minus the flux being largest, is 4684.70 angstrom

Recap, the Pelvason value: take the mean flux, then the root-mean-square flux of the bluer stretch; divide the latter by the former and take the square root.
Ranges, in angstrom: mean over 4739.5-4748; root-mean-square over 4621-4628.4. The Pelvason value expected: 0.96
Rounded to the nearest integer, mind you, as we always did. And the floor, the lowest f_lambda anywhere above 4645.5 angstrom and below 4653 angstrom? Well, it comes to 168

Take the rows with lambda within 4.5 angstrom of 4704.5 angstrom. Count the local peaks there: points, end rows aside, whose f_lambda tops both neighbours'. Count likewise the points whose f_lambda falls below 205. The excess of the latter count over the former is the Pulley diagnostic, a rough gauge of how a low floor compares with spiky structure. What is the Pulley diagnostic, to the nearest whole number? 6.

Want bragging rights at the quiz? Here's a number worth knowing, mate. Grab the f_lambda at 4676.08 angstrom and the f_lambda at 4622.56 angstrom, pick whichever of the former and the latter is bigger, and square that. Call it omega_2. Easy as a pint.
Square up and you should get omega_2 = 51076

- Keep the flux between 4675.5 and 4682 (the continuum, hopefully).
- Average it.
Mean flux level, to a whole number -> 204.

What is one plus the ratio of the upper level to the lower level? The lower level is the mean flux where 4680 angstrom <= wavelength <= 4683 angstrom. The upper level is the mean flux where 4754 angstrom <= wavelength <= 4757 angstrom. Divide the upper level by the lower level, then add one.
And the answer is 1.98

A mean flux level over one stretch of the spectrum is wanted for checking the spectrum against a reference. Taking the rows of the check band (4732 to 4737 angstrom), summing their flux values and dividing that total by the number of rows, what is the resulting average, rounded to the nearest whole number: 199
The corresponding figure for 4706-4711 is 175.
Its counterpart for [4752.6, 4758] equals 192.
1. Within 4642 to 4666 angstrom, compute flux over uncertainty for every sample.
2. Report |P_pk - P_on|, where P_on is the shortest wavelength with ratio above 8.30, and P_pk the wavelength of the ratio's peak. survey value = 11.8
